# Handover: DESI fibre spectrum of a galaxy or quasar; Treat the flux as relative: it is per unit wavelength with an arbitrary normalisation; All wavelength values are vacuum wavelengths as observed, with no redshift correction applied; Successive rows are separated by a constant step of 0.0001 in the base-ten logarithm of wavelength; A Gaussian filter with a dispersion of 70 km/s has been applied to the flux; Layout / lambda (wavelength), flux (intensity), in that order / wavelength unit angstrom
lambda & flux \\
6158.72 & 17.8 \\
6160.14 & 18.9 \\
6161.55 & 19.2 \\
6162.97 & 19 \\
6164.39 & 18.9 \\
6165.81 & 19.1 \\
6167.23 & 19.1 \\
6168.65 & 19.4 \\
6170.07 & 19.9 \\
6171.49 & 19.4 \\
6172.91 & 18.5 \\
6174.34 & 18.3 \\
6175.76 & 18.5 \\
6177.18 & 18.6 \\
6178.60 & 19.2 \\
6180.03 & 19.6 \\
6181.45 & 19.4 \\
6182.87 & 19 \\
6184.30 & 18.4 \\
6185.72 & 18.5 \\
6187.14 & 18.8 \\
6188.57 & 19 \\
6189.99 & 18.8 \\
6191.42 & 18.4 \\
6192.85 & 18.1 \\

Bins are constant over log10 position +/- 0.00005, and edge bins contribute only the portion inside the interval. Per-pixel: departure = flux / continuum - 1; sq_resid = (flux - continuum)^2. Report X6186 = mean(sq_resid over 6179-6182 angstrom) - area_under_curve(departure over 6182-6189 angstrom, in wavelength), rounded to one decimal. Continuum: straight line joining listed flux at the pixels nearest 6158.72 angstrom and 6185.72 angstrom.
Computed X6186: 1.2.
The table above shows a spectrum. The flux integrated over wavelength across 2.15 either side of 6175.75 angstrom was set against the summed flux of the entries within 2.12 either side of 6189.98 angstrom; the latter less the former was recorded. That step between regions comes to -23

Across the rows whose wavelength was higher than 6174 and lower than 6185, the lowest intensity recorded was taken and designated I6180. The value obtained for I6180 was 18.3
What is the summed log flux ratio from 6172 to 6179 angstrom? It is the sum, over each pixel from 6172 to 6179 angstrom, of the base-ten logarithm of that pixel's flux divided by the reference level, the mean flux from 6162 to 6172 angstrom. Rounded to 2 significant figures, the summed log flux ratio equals -0.073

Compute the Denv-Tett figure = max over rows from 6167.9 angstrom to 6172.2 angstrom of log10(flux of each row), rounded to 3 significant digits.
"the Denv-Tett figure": 1.30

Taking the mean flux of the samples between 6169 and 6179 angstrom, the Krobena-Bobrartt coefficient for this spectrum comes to 18.9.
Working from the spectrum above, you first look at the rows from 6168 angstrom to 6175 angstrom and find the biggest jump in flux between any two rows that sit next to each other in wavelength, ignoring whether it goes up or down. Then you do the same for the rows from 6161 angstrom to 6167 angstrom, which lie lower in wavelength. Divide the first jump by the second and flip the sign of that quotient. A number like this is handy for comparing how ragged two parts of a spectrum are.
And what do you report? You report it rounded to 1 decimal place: -4.5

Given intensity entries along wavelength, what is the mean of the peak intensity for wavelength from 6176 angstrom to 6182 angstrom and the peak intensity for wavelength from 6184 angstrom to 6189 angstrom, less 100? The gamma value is -80.7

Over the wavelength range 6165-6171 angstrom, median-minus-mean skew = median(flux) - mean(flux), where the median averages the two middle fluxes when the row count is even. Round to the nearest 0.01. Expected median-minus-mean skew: -0.12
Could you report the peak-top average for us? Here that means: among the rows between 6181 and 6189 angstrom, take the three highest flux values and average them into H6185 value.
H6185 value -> 19.13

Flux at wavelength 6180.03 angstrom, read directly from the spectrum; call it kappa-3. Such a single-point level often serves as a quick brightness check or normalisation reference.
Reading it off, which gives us 19.6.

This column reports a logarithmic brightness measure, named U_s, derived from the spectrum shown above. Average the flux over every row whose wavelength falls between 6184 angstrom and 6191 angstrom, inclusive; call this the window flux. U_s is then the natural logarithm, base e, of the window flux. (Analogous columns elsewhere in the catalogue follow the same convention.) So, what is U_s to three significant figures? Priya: 2.93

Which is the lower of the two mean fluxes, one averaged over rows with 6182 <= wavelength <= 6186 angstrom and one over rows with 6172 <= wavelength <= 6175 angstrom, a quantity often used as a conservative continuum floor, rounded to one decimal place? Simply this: 18.4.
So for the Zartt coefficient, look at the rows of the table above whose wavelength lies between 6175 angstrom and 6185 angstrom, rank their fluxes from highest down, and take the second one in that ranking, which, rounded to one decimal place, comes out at 19.4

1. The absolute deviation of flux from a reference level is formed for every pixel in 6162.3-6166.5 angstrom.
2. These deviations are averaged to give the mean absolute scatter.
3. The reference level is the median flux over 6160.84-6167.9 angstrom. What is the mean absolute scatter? 0.10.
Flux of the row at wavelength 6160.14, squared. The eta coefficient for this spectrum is 357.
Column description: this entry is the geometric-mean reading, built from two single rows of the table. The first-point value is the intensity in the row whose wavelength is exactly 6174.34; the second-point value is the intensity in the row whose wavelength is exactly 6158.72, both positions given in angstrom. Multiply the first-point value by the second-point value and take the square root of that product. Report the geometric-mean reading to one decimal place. 18.0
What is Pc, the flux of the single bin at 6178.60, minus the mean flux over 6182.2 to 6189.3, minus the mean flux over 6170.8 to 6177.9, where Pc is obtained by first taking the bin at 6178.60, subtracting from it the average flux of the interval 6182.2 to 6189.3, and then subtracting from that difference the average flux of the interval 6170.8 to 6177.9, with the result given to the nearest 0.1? -18.2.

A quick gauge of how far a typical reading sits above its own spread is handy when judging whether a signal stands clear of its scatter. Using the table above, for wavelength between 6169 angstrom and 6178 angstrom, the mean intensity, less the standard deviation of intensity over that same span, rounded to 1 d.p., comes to 18.3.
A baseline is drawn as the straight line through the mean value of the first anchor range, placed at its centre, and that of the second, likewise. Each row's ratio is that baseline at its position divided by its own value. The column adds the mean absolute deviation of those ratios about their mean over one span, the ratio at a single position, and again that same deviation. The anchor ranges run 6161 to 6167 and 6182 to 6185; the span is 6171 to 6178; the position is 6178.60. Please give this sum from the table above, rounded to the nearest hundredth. 1.01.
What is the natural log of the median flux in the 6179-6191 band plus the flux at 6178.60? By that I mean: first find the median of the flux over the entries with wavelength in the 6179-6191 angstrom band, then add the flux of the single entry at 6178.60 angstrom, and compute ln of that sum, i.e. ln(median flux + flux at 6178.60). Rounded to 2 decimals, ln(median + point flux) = 3.64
